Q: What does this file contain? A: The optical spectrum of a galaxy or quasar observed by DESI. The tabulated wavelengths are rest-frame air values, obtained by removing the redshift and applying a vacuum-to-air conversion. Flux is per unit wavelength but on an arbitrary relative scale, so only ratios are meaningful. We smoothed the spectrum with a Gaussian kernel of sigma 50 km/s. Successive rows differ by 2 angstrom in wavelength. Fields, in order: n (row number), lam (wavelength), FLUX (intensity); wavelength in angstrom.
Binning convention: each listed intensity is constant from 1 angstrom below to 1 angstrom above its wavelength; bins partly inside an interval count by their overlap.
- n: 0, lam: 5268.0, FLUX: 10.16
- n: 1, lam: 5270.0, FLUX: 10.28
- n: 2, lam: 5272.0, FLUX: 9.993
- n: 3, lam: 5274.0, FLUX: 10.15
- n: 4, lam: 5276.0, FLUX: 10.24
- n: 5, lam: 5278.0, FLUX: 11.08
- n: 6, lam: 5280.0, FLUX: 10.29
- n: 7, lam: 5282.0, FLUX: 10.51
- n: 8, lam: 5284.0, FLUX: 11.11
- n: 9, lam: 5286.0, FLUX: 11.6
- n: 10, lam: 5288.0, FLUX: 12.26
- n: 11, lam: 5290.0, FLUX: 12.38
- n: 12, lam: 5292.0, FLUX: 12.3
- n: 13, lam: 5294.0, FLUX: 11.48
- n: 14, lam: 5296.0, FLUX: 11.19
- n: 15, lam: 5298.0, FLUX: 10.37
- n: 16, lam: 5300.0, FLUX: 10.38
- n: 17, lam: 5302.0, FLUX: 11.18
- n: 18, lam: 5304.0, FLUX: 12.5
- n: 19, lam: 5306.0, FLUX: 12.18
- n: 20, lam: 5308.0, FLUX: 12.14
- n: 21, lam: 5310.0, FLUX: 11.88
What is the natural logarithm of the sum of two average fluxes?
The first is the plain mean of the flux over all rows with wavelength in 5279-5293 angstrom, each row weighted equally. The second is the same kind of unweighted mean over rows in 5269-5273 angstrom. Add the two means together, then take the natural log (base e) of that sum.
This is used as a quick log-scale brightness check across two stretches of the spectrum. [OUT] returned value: 3.07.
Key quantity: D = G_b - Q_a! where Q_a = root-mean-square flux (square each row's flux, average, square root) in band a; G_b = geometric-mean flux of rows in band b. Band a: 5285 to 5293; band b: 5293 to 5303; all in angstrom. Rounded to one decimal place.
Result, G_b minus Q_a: -1.2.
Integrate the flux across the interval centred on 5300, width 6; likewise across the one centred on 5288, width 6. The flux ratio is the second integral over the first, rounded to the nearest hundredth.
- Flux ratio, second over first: 1.13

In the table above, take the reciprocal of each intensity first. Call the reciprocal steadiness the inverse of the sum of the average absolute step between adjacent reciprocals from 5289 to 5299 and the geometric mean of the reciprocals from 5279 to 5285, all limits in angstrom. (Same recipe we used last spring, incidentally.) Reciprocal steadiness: 10.2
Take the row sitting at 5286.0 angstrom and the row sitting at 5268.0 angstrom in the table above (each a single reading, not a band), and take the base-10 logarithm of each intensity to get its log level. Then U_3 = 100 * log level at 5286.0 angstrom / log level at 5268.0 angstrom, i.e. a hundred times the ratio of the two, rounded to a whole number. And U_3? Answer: 106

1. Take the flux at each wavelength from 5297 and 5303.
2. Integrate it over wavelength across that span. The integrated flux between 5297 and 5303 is 63.9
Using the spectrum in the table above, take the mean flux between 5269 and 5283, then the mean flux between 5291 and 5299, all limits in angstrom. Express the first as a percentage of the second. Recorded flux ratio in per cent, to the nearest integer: 91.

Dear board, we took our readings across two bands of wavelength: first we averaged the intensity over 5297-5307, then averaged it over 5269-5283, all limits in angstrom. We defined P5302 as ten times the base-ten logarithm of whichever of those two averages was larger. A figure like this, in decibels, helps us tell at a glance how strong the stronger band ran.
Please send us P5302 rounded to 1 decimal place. 10.5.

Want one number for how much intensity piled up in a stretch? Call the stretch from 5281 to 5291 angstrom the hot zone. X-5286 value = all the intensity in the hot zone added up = 58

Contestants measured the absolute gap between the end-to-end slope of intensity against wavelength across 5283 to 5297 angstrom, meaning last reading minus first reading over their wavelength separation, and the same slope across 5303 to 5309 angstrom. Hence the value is 0.10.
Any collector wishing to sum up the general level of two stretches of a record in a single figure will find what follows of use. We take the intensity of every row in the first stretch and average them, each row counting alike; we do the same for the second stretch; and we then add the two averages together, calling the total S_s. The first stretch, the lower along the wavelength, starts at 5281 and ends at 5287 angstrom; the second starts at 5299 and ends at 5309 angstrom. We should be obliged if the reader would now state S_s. 22.7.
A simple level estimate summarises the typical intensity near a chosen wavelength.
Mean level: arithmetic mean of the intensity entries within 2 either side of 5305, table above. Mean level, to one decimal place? 12.3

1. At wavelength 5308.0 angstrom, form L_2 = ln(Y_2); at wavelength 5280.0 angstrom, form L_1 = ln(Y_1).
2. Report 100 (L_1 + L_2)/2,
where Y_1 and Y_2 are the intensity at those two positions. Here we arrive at 241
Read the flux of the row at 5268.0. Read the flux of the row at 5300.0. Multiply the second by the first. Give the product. 105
